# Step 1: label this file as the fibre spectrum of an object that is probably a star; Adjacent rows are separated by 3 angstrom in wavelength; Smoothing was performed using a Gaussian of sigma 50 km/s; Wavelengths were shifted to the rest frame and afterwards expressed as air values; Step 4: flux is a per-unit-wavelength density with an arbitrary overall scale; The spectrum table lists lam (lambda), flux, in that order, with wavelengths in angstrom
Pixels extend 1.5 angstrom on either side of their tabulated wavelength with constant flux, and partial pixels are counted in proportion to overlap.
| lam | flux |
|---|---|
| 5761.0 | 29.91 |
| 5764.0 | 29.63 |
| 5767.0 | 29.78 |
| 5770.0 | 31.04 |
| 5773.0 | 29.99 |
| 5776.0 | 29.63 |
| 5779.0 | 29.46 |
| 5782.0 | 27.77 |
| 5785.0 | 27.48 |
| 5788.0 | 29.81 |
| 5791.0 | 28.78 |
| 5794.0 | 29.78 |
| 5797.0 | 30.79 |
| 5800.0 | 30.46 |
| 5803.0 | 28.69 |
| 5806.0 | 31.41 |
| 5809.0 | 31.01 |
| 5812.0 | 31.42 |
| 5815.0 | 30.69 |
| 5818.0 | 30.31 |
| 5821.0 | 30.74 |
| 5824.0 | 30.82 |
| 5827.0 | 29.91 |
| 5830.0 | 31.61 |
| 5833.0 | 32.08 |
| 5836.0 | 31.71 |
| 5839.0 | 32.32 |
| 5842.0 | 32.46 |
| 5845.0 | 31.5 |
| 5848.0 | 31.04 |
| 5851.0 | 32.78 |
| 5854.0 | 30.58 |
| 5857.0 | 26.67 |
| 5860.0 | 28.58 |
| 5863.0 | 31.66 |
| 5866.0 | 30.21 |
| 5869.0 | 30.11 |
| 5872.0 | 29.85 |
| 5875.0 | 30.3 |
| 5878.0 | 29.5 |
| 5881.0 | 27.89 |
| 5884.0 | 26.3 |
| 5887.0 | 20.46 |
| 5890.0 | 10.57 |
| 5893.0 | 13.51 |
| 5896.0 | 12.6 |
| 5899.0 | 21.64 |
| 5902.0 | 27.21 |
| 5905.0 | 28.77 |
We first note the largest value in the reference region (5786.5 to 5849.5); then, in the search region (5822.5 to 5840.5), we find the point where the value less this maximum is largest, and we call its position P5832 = 5839.0 angstrom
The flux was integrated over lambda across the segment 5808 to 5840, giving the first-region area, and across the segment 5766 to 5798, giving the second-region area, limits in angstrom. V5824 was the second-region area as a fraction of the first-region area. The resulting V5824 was 0.95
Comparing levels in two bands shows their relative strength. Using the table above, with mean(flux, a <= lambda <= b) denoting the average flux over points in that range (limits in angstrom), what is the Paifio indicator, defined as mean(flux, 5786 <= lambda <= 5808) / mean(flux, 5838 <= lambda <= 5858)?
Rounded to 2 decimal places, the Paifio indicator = 0.96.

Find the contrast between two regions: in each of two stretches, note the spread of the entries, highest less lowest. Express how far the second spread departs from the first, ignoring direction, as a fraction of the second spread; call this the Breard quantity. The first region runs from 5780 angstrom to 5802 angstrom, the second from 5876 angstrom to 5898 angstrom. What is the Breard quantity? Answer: 0.83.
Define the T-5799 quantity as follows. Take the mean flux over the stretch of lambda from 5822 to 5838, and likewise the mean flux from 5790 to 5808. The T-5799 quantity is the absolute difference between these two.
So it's 1.2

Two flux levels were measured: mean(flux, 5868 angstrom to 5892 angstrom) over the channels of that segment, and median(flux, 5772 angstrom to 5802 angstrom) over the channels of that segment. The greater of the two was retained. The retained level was 29.7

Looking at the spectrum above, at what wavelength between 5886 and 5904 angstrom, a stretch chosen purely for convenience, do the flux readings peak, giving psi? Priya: 5902.0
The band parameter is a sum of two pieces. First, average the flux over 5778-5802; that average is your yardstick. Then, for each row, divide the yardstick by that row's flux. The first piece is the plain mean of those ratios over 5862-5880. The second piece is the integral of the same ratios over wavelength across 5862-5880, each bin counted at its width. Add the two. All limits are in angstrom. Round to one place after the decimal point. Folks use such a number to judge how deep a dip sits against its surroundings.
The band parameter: 18.4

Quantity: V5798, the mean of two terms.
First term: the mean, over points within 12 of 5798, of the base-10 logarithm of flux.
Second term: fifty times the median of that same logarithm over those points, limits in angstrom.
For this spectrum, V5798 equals 37.7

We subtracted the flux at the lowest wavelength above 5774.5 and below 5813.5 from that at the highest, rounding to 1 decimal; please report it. 1.8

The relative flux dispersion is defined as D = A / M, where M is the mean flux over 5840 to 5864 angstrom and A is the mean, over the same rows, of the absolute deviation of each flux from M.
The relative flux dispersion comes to 0.05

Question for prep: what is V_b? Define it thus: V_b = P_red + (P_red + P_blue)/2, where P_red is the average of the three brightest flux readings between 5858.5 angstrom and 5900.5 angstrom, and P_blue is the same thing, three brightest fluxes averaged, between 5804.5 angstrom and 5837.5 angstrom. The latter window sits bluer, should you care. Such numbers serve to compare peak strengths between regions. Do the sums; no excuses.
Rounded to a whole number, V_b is 62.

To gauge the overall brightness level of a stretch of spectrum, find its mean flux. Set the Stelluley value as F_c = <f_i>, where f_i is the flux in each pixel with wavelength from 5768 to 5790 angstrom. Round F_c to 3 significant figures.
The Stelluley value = 29.3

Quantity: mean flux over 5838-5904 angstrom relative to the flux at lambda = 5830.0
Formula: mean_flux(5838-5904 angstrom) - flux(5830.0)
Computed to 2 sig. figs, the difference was -4.9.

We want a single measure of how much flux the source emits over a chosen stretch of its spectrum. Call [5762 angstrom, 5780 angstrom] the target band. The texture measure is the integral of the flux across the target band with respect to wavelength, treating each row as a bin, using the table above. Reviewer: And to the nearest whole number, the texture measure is 539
